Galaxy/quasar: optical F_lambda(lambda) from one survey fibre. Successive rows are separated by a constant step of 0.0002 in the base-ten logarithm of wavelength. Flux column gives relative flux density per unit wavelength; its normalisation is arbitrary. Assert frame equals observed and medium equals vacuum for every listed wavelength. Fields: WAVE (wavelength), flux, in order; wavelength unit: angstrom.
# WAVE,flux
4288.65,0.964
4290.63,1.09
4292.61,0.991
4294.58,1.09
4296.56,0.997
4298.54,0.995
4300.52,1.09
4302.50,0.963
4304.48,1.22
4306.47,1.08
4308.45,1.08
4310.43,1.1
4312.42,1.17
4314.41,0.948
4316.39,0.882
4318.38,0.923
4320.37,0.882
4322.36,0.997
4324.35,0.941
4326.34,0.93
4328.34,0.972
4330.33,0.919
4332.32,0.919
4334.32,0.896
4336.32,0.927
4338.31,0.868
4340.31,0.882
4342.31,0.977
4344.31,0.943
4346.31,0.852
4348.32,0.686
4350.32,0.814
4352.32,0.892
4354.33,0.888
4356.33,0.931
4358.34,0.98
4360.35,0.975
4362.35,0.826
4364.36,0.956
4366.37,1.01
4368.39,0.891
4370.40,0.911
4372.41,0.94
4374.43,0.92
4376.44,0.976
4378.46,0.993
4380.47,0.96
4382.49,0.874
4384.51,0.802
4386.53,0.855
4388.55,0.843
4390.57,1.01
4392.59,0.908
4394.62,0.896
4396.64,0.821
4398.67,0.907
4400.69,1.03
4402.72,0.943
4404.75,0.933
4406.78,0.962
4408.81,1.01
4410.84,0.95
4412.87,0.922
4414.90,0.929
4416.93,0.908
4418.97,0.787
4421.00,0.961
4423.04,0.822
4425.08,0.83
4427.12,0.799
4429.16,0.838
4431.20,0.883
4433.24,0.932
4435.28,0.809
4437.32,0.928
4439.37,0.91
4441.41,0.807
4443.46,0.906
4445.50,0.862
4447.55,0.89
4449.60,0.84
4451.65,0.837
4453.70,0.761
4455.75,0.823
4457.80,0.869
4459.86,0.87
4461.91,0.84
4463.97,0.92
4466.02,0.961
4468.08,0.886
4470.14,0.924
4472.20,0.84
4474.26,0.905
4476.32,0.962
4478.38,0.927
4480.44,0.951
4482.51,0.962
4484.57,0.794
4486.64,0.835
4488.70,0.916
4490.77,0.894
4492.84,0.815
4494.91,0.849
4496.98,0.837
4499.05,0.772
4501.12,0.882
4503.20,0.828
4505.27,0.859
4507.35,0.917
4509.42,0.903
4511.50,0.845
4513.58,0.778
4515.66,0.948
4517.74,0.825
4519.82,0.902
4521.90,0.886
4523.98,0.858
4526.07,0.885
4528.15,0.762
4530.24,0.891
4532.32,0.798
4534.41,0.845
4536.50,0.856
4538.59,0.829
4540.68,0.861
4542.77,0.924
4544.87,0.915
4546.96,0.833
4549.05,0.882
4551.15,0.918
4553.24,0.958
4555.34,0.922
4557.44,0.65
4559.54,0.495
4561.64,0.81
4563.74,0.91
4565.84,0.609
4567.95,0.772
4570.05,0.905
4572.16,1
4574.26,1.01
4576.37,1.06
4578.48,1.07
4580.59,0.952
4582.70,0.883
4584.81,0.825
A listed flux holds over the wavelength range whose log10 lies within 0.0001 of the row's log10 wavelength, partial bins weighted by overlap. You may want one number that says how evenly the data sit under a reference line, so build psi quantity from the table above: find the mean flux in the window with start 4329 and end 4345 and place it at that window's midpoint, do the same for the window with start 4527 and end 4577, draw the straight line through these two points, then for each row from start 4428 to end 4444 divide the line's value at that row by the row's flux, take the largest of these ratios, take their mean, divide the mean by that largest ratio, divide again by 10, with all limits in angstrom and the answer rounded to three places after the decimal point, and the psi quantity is 0.093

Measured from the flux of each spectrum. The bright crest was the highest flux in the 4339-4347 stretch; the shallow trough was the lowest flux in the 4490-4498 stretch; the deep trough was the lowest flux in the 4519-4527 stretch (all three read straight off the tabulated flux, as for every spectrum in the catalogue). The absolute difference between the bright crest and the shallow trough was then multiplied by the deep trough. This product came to 0.14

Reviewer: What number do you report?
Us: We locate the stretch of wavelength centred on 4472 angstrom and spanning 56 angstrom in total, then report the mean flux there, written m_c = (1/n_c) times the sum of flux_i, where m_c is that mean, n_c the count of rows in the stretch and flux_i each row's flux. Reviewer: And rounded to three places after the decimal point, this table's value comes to 0.872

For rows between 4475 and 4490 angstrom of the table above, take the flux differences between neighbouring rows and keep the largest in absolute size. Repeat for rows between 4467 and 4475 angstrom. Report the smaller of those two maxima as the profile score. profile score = 0.084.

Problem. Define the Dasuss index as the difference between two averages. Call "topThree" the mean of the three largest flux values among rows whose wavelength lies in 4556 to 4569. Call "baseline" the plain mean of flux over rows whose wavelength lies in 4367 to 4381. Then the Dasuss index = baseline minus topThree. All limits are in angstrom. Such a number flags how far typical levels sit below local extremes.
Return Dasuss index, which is 0.11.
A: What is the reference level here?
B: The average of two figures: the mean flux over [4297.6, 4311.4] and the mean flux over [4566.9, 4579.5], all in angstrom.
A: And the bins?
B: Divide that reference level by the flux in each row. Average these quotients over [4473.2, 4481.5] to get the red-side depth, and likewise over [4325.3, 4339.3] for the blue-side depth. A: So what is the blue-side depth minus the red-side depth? 0.021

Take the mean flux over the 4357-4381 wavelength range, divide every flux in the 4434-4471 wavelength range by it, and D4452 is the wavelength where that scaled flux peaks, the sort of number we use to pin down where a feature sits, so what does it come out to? 4466.02 angstrom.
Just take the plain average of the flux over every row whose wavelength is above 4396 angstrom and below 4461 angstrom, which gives 0.884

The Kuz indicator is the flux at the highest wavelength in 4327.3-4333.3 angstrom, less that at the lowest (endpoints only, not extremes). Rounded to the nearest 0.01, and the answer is -0.05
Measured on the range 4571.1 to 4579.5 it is 0.07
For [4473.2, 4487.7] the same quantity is -0.07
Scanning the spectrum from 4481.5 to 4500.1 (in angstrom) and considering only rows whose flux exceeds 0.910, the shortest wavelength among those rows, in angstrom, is 4482.51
